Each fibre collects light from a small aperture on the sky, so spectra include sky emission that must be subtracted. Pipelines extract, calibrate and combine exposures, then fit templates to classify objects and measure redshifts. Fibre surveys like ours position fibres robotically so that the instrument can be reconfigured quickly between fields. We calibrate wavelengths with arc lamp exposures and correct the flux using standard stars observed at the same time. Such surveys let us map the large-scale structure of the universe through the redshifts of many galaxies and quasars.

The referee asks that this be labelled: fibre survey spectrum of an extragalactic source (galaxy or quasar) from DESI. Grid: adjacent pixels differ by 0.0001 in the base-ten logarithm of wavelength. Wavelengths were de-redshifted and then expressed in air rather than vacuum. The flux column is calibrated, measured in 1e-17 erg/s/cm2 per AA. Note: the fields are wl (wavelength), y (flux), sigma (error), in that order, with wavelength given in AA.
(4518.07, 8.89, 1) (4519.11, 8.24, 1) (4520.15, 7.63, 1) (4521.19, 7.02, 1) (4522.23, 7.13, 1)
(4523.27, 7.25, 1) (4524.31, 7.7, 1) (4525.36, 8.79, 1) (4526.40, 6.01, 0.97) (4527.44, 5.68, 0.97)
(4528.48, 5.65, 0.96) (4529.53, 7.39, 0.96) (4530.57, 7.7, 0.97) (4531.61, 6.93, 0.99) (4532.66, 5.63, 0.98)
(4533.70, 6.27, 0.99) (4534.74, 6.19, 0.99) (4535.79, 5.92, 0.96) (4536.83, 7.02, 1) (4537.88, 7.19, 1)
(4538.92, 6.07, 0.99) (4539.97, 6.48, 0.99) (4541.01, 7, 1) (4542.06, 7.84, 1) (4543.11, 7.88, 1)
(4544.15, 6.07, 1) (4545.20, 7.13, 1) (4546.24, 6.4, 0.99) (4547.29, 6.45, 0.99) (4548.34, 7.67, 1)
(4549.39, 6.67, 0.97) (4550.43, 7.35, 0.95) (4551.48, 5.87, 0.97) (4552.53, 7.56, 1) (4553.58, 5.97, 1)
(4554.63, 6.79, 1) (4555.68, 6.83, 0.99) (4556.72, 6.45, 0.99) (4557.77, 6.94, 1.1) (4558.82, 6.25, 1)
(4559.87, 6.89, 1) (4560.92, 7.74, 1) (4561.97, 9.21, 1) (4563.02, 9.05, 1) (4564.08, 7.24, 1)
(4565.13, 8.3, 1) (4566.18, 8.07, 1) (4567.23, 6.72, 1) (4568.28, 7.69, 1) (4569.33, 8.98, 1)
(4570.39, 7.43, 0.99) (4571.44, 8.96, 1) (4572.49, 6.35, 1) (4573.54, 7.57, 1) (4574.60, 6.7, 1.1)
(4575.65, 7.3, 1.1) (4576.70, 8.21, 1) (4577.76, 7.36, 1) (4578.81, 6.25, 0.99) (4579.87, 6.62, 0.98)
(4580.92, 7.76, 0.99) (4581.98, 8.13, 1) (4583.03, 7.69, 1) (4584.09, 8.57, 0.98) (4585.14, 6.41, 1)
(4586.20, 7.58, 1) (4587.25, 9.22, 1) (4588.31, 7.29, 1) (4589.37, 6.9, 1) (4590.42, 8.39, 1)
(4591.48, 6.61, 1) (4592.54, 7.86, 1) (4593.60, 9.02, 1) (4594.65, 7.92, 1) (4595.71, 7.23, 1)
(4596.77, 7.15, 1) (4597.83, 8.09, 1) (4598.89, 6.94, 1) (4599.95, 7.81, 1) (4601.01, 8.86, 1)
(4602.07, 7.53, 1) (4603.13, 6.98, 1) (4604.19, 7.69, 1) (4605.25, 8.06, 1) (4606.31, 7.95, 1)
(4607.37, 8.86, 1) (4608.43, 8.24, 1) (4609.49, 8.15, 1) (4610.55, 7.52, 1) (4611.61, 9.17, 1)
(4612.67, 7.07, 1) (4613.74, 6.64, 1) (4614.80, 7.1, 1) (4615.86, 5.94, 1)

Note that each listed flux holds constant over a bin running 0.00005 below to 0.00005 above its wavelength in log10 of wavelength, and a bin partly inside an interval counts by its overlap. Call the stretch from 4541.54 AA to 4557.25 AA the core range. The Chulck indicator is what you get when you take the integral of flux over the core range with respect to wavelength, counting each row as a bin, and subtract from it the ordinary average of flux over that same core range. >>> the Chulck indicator 101.0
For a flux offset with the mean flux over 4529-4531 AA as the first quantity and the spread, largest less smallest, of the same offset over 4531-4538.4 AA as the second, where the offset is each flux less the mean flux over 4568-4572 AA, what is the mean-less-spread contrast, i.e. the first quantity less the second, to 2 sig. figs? -2.3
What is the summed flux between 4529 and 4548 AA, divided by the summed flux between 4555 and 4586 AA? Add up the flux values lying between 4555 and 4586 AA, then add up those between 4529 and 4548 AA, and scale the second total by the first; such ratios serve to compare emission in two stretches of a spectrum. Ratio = 0.6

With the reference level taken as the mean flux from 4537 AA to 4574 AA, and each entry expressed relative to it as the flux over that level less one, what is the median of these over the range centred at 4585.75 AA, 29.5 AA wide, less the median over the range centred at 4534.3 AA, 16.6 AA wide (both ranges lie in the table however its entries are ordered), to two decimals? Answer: 0.17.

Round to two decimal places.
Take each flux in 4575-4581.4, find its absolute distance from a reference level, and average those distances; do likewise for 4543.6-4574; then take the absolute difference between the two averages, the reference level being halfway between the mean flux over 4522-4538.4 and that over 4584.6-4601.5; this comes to 0.22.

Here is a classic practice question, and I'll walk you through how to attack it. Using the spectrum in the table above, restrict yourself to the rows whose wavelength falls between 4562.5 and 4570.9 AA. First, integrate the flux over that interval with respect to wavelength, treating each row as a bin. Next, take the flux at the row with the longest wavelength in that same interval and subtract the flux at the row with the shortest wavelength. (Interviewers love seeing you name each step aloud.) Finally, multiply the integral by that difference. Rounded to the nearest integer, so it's -108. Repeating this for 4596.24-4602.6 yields 19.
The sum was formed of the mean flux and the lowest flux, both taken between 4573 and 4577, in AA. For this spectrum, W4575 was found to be 14.1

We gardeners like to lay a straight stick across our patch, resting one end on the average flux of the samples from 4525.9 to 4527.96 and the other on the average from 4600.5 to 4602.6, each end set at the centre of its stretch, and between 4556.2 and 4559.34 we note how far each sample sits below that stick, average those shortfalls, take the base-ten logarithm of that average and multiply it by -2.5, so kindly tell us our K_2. 1.4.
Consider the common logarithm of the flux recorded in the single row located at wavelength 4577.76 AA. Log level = 0.87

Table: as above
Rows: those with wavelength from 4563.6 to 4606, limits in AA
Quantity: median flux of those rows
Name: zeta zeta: 7.6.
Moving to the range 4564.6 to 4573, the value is 7.9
